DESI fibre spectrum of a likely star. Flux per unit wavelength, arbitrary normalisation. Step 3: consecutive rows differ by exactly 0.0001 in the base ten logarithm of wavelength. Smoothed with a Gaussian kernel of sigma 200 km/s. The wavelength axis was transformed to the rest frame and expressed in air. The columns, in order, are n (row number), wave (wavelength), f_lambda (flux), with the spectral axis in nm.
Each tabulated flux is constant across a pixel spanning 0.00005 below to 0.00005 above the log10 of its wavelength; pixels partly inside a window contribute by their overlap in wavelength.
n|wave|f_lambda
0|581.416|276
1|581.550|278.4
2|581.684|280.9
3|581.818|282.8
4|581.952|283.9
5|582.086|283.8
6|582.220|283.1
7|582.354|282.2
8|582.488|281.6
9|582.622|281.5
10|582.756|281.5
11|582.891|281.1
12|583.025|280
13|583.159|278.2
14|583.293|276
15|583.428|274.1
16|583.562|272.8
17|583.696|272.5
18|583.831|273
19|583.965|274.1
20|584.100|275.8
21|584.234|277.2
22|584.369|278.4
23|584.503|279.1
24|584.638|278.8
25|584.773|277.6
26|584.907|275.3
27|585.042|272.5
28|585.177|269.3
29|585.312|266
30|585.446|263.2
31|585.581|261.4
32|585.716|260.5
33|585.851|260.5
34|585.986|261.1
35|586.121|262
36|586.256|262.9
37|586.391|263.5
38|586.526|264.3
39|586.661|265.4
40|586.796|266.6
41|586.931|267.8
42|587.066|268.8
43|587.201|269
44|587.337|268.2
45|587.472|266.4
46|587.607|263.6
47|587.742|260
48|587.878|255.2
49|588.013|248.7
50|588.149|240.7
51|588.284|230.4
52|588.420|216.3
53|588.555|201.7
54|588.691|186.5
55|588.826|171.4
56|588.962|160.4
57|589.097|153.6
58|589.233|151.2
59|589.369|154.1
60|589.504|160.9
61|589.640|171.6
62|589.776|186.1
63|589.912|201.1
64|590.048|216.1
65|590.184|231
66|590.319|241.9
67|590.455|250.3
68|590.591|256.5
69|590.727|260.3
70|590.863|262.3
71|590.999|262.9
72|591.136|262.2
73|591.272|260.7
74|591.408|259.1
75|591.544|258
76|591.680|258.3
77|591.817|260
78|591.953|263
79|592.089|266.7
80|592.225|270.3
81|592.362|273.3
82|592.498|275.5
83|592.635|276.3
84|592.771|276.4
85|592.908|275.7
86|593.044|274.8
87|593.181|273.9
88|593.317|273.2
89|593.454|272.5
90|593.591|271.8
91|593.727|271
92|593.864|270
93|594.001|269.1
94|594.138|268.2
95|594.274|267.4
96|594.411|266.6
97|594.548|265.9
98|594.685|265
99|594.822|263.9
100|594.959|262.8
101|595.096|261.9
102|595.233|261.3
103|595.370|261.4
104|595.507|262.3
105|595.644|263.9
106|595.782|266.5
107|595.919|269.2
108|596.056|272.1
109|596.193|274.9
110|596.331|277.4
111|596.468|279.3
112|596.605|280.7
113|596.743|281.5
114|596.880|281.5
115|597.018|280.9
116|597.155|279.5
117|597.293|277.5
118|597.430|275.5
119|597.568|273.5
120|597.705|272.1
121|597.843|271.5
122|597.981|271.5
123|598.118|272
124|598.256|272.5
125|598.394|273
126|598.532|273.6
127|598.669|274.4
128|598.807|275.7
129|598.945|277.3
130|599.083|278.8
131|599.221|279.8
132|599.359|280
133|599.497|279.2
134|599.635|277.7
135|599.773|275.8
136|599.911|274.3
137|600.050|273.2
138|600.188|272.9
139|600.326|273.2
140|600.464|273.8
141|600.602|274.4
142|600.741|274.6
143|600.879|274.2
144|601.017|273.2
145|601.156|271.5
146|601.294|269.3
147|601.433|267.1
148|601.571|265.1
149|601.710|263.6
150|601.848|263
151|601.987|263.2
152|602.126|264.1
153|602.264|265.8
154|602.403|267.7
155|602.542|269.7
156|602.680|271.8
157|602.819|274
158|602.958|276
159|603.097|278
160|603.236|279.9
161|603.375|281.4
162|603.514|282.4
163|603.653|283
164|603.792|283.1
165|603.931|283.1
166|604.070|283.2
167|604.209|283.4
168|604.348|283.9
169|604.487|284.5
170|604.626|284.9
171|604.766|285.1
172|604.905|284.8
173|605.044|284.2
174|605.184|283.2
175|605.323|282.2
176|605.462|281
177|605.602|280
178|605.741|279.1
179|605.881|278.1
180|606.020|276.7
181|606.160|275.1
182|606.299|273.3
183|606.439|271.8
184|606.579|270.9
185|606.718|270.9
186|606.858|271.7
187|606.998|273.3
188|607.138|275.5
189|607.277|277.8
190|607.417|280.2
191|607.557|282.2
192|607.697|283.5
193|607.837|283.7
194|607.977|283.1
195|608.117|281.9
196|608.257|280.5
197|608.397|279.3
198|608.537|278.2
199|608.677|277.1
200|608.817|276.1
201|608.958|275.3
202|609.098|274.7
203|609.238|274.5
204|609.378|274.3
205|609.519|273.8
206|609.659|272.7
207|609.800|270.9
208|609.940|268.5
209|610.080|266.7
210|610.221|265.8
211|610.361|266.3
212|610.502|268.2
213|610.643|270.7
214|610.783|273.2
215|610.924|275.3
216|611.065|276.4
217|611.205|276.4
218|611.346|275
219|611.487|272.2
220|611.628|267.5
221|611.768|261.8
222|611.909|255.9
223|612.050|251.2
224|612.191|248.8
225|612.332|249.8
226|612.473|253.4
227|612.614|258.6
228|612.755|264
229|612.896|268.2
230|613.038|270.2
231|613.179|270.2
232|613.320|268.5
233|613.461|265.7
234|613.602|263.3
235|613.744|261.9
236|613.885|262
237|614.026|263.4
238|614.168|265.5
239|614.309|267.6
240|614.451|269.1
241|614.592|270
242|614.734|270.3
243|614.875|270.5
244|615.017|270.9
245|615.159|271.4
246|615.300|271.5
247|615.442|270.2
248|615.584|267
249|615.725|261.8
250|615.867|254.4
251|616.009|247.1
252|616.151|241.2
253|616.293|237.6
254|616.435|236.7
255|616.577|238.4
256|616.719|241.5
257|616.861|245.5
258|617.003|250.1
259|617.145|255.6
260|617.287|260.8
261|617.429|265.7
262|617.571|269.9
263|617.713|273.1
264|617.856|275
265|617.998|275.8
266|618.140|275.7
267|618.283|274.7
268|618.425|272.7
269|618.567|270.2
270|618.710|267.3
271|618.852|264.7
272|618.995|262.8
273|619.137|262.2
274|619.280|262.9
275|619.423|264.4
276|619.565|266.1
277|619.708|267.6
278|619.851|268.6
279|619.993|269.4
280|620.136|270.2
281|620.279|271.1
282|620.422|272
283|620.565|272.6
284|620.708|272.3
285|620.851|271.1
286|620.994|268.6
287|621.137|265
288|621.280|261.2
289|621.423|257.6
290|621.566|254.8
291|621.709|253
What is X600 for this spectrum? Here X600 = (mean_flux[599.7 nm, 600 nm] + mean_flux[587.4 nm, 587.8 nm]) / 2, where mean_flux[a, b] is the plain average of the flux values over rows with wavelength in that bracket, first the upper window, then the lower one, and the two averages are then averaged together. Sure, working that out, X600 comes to 269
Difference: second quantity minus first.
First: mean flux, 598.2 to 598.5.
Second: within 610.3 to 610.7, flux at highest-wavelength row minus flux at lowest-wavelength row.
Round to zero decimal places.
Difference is -268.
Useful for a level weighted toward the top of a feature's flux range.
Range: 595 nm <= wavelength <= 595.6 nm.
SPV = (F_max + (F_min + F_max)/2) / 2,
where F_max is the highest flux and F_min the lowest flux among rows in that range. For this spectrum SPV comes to 262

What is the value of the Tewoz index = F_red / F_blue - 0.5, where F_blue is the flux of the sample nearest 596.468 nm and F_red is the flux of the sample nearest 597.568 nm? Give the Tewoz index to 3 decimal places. 0.479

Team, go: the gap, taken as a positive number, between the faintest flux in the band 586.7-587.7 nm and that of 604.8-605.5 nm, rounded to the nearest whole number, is 17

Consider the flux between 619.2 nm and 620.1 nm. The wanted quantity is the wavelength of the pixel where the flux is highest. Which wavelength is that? 619.993 nm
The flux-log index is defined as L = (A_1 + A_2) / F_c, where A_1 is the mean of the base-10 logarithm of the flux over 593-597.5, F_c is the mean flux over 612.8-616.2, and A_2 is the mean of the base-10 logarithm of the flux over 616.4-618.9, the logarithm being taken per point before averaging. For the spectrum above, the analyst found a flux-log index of 0.0183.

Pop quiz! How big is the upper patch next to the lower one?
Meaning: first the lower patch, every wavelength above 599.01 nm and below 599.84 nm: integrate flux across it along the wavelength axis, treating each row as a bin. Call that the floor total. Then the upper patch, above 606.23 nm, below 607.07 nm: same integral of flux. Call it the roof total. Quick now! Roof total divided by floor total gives 0.99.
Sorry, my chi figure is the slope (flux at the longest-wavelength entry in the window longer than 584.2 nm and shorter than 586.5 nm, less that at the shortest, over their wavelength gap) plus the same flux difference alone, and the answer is -20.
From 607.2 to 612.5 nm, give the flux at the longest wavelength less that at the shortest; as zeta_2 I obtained -24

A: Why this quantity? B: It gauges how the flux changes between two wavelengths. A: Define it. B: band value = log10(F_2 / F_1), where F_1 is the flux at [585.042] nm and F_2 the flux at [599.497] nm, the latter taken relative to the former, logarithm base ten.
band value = 0.011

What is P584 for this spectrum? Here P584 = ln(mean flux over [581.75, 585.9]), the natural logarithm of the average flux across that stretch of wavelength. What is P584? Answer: 5.62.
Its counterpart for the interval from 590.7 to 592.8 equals 5.58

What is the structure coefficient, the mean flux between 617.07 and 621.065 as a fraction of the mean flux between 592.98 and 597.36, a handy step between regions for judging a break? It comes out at 0.99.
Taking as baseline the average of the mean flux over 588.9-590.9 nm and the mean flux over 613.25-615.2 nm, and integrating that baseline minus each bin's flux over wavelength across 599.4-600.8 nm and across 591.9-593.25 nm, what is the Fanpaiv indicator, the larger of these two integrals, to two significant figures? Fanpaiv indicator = -51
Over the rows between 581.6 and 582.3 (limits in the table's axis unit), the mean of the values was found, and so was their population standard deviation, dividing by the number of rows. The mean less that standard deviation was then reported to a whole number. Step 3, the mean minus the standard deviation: 282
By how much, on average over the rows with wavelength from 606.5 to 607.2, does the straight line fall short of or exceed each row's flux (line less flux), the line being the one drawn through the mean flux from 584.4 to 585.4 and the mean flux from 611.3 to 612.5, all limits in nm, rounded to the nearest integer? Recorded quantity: -10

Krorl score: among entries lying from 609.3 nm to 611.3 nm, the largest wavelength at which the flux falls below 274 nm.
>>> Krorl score 610.783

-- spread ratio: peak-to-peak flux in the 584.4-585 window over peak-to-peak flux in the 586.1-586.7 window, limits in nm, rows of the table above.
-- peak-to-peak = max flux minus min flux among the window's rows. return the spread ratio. 1.1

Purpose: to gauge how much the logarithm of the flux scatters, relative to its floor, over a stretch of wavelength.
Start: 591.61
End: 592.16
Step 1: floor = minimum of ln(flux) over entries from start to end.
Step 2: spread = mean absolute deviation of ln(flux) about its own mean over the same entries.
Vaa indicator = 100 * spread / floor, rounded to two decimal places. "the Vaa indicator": 0.20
